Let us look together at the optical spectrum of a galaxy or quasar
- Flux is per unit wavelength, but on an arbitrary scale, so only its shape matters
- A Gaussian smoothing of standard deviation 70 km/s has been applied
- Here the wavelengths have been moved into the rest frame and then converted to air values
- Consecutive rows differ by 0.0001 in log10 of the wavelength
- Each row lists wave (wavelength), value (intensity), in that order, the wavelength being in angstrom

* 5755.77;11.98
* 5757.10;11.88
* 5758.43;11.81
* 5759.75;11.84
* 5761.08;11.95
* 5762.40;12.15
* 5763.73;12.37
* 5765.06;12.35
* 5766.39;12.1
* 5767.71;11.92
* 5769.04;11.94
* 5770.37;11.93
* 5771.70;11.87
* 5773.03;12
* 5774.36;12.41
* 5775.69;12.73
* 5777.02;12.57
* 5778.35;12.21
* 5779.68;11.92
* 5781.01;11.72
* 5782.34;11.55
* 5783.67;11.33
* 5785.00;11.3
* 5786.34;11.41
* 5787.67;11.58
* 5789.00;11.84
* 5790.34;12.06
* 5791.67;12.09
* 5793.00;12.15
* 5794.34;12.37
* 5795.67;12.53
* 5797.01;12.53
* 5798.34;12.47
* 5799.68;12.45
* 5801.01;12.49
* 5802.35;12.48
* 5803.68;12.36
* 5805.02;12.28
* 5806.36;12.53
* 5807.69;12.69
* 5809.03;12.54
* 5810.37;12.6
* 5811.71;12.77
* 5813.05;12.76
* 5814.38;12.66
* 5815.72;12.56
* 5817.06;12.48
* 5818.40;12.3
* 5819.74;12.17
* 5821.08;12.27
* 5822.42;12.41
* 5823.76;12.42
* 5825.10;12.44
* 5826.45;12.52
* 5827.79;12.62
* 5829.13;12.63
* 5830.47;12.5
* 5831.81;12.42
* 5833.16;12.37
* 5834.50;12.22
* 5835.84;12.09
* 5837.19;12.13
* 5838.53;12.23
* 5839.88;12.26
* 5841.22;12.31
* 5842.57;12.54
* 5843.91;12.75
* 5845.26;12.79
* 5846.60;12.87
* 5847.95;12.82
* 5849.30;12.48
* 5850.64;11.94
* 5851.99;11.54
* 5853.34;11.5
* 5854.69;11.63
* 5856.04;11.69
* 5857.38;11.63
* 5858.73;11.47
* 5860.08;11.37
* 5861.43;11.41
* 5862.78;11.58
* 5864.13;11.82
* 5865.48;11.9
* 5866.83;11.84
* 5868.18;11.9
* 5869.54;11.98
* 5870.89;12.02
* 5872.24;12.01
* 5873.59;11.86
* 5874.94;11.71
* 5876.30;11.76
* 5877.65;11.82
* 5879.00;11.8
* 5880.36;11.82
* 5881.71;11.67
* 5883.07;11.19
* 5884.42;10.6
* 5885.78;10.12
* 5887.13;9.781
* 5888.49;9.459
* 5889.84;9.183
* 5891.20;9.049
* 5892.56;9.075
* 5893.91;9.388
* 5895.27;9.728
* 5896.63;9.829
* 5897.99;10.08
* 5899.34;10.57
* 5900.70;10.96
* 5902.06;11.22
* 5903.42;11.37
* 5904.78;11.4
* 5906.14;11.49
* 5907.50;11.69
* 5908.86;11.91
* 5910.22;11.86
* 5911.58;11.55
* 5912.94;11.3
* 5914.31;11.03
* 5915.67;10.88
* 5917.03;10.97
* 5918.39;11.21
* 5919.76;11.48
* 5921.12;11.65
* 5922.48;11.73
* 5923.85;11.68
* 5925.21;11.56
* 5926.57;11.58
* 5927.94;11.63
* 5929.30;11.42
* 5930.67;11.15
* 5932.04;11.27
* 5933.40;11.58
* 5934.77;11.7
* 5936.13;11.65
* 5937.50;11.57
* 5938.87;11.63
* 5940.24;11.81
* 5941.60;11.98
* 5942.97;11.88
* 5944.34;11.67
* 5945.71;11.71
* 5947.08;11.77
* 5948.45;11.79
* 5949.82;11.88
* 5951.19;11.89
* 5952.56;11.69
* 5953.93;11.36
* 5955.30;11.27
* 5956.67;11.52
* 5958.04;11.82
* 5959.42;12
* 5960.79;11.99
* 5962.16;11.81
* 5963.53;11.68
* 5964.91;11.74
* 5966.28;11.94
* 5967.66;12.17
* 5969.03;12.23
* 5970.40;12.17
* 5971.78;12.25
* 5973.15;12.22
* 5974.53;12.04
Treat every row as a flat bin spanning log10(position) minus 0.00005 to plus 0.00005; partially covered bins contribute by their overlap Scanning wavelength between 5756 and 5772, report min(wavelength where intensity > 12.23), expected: 5763.73 angstrom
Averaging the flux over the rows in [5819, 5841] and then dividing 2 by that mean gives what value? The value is 0.162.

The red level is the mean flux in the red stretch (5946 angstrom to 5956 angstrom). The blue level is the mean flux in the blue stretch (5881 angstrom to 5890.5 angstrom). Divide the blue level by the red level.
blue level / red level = 0.88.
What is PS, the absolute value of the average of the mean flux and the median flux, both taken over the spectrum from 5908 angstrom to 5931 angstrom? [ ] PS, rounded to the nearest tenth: 11.5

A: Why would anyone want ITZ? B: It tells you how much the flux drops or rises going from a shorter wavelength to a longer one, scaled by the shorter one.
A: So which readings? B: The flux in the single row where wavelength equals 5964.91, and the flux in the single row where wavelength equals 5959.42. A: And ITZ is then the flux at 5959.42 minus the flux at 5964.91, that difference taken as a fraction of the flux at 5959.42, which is 0.02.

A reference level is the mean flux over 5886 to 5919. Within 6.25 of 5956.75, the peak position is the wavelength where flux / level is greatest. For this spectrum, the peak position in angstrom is 5959.42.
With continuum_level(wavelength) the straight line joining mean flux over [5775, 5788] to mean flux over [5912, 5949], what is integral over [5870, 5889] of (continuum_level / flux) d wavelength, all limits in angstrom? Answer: 19.7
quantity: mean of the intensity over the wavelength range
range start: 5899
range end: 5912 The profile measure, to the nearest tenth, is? 11.4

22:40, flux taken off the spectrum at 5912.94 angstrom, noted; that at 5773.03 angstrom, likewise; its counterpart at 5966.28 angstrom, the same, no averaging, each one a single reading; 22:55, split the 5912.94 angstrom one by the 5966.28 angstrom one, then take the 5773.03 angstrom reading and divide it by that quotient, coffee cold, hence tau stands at 12.7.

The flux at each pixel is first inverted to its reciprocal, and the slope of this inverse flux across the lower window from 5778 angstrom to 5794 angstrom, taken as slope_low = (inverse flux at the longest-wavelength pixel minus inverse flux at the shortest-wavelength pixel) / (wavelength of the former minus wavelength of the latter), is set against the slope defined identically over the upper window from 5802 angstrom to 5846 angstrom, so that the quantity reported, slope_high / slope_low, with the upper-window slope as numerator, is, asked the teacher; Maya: -1.6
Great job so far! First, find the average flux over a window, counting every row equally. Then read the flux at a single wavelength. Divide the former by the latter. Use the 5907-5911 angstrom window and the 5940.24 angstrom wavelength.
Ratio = 1.001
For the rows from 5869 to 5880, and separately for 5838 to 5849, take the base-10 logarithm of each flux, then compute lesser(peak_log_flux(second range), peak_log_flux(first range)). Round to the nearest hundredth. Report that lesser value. 1.08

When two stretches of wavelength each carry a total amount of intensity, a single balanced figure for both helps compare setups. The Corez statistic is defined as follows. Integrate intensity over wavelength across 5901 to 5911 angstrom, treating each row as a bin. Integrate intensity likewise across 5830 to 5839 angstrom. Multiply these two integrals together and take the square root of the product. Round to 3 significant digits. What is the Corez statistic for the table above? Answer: 113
